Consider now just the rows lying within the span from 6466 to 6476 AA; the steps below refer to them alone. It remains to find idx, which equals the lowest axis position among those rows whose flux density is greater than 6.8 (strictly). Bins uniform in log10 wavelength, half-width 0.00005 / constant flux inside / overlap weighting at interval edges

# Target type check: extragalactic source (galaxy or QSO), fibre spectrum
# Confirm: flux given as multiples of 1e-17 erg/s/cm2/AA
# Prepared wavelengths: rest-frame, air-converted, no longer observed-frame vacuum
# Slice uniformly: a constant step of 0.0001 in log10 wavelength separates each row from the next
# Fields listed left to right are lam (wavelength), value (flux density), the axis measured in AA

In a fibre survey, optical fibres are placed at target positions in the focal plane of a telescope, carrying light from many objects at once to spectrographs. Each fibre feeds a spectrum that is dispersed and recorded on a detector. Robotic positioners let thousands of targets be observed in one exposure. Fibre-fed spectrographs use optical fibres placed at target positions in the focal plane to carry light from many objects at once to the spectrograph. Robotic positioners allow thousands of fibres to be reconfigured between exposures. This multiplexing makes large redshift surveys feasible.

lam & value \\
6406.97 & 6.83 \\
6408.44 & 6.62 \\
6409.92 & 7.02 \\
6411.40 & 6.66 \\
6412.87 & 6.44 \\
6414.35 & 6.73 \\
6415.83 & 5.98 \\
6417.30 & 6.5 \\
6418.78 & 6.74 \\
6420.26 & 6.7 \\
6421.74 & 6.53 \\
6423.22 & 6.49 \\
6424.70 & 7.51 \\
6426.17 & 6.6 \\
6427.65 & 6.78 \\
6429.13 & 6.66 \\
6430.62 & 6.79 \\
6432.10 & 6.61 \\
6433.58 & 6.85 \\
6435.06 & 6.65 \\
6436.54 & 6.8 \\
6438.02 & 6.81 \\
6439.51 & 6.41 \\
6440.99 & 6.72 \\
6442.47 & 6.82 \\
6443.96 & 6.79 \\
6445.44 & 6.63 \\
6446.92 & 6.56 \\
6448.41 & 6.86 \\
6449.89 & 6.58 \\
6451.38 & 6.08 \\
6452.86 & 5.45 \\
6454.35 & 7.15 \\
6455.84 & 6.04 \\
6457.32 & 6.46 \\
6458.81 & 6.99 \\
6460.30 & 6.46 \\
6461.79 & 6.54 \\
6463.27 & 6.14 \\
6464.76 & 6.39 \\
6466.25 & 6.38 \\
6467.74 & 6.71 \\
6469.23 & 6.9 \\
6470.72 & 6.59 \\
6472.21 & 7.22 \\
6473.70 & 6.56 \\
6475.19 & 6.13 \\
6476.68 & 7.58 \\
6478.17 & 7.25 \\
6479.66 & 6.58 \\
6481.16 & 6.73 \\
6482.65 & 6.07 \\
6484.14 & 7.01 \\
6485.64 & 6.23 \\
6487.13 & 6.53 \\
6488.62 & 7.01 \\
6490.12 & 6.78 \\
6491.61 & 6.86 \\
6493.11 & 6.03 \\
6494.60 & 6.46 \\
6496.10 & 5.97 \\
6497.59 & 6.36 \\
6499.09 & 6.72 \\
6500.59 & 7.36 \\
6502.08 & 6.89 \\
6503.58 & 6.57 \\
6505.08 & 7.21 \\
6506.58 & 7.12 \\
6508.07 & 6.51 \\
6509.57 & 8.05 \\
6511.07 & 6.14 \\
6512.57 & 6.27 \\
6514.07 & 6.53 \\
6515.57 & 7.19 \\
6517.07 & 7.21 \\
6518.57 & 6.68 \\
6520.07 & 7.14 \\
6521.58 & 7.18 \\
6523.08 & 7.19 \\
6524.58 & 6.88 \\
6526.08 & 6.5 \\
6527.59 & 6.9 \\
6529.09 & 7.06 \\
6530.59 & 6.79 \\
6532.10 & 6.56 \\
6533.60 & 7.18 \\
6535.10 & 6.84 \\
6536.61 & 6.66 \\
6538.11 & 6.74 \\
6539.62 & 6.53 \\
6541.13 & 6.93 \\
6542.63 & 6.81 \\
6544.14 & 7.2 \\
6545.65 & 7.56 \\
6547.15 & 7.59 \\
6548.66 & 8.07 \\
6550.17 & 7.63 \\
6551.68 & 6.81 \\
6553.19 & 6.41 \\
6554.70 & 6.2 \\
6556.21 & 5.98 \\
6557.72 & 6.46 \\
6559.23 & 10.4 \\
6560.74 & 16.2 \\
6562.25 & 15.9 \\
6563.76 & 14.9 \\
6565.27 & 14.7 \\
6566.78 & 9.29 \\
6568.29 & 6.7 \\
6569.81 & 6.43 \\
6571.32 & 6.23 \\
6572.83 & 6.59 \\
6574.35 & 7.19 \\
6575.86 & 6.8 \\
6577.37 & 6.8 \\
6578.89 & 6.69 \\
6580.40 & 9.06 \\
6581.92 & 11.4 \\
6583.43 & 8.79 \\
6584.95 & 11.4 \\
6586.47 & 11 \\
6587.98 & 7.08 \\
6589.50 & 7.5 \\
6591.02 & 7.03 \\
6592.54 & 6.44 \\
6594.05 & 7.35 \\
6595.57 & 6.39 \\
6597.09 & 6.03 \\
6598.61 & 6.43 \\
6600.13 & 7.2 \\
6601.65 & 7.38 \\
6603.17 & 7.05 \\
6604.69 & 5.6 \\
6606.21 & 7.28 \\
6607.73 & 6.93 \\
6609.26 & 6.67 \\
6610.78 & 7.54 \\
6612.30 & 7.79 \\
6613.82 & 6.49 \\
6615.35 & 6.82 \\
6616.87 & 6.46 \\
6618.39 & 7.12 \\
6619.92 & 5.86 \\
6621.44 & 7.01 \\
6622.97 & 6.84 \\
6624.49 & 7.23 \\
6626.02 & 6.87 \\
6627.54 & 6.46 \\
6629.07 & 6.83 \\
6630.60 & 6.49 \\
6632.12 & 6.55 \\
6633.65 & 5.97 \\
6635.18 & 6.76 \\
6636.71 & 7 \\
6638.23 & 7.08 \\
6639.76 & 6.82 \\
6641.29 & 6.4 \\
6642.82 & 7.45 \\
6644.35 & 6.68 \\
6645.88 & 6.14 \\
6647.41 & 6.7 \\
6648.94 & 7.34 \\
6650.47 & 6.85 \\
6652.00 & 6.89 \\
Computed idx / 6469.23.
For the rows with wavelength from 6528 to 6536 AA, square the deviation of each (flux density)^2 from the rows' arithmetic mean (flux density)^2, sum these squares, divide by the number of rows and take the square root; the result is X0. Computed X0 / 3.0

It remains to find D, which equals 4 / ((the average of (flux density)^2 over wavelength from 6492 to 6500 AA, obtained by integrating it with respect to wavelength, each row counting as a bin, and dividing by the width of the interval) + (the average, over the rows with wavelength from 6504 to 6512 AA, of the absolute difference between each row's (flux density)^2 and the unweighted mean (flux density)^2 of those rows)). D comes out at 0.083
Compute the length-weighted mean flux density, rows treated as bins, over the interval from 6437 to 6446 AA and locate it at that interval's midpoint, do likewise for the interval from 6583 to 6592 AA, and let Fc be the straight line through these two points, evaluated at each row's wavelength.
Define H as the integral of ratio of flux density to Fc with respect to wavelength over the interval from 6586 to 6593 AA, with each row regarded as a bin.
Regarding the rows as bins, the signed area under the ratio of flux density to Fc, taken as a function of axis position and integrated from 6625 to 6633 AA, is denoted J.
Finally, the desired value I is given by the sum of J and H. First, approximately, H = 6.2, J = 5.7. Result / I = 11.9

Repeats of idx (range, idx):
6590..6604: 6591.02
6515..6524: 6515.57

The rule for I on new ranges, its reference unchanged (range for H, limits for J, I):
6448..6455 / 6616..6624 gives 12.4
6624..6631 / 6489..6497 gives 12.1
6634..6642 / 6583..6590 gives 13.2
